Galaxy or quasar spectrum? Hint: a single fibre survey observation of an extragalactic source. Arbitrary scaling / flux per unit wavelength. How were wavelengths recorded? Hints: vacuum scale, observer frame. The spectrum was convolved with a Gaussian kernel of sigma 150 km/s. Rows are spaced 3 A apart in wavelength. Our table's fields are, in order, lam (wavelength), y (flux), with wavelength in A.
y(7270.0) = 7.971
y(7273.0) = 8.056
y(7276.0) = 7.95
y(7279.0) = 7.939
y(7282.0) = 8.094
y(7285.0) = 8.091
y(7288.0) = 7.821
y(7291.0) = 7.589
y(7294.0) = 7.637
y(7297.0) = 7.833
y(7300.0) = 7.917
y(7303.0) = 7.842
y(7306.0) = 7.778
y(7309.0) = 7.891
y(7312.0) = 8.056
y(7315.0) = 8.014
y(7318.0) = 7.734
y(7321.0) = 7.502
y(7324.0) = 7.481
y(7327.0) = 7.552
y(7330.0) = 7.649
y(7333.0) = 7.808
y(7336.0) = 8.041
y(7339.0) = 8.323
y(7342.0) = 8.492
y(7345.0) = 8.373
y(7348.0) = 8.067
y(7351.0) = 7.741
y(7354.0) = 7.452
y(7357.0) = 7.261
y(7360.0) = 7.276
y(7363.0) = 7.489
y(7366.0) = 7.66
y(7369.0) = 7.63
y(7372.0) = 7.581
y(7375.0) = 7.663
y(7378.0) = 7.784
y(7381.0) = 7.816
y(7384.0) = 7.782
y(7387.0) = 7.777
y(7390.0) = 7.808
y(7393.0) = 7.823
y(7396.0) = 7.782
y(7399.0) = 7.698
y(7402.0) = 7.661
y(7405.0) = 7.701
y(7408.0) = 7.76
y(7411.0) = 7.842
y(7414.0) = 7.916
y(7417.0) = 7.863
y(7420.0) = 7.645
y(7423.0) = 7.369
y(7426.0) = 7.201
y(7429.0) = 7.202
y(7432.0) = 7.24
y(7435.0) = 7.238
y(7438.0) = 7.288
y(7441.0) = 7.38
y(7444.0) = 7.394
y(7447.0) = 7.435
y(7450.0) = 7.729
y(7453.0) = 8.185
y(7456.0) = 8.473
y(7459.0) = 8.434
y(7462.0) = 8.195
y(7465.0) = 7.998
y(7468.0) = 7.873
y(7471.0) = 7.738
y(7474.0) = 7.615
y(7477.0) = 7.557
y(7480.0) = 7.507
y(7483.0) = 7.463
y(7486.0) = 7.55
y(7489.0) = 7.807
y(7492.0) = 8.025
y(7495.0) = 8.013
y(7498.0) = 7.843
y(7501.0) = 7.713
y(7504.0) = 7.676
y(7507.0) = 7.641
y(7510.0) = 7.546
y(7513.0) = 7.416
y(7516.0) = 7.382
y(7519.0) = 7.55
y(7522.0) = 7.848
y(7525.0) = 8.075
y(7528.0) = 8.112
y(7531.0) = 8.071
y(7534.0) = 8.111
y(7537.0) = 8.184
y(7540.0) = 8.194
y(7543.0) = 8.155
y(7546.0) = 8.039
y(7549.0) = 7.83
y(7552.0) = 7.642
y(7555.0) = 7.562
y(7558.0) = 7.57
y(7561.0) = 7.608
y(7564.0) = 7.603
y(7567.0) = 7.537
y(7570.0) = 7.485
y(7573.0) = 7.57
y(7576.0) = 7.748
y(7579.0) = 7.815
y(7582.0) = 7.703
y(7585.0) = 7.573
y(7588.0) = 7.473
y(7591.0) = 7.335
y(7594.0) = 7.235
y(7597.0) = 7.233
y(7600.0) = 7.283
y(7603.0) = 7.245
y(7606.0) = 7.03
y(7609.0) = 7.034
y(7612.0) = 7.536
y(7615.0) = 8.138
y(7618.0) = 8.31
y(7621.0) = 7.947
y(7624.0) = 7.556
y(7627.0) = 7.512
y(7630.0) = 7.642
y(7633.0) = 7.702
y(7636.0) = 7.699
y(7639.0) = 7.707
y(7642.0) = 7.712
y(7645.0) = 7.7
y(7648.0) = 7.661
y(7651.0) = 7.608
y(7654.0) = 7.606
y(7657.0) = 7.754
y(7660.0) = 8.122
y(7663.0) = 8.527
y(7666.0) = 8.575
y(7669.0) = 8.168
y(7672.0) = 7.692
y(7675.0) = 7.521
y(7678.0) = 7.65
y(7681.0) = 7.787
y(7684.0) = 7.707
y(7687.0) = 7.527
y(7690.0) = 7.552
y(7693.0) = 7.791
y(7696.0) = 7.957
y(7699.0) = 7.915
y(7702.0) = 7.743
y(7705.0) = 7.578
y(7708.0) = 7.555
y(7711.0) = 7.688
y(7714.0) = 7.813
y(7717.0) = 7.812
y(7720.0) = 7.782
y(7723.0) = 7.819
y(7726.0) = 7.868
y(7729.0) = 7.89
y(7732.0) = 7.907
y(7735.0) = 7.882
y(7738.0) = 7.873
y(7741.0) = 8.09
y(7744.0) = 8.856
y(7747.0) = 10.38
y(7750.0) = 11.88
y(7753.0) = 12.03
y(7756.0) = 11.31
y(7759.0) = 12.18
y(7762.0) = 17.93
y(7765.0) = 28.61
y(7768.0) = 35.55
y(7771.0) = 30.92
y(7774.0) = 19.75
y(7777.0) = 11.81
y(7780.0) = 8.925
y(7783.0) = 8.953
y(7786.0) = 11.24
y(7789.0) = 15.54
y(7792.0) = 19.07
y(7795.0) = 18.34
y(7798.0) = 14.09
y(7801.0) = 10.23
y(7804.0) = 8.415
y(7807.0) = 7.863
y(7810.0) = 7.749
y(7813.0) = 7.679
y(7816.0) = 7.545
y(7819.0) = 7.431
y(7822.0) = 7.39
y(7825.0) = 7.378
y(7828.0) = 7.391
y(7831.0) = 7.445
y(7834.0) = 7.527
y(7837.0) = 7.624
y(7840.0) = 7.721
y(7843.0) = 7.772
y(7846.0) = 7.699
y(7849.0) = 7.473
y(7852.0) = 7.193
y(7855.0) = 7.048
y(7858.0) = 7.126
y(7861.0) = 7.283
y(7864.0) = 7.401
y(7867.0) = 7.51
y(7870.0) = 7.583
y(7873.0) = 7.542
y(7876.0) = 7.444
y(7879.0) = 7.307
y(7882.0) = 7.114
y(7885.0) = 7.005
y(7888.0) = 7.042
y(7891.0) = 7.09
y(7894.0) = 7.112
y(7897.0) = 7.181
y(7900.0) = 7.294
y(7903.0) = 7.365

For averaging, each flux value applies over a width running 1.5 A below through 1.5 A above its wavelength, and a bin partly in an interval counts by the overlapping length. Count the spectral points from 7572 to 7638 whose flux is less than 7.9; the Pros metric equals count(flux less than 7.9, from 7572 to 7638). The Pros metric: 19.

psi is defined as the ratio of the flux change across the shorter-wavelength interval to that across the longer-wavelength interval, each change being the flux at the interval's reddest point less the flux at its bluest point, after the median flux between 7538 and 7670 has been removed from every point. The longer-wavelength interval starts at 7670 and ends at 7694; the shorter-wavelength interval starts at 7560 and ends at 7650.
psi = 0.5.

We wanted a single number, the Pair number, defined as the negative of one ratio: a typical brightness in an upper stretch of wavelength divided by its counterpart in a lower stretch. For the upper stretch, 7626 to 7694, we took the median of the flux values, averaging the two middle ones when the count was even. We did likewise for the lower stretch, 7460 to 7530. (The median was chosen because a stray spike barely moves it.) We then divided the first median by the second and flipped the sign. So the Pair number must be -1.00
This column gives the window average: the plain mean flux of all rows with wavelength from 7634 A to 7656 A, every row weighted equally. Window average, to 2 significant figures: 7.7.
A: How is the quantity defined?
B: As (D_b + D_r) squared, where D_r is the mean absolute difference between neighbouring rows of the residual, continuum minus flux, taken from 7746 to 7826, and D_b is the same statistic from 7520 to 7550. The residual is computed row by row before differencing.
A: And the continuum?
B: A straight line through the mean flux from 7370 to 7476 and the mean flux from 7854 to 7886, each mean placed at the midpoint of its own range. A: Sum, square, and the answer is 8.9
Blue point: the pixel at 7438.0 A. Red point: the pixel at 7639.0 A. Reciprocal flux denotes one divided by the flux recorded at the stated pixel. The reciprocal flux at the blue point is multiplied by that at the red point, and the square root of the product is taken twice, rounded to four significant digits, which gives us 0.3653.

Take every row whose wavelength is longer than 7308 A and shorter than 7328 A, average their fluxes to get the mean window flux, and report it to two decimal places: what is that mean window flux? 7.75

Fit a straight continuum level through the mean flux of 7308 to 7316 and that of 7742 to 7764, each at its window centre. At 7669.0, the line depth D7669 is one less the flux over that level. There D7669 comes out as 0.3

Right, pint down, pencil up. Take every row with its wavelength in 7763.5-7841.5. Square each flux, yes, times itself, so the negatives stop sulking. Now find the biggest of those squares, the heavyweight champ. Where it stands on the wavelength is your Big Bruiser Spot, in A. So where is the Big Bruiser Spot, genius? 7768.0 A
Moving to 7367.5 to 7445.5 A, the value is 7414.0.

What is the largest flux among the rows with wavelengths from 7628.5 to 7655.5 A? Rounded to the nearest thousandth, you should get 7.712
